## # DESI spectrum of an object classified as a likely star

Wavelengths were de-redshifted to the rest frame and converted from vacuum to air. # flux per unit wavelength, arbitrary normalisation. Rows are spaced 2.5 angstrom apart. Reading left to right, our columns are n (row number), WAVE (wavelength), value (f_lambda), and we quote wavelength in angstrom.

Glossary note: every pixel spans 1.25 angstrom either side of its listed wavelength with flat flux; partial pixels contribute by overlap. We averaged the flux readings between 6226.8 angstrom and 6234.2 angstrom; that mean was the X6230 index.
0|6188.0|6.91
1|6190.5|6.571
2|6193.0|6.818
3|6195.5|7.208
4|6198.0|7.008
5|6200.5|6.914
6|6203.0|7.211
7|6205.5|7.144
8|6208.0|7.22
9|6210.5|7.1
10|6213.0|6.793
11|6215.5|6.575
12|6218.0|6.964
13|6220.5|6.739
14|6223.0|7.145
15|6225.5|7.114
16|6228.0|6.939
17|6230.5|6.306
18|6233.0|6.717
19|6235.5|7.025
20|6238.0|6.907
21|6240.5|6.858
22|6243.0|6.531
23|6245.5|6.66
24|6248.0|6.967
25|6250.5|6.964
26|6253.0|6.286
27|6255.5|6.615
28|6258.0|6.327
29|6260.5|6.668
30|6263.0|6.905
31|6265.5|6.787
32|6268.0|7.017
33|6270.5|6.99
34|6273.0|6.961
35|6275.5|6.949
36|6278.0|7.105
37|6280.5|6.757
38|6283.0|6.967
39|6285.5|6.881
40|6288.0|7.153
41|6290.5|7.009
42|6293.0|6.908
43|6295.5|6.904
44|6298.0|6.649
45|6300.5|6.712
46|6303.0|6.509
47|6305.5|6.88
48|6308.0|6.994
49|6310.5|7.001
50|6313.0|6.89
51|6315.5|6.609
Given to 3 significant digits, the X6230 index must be 6.65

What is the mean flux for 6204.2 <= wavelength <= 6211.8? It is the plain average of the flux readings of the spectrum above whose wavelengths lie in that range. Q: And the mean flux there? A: 7.2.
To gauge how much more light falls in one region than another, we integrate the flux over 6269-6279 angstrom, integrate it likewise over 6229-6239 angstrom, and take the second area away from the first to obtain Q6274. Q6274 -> 2.6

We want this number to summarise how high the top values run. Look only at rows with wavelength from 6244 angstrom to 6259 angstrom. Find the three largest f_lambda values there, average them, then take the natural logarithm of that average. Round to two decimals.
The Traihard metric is 1.93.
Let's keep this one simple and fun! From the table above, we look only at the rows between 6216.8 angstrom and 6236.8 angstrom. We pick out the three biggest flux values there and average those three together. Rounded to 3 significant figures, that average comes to 7.09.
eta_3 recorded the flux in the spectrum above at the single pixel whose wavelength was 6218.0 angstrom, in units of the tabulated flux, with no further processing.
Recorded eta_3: 6.964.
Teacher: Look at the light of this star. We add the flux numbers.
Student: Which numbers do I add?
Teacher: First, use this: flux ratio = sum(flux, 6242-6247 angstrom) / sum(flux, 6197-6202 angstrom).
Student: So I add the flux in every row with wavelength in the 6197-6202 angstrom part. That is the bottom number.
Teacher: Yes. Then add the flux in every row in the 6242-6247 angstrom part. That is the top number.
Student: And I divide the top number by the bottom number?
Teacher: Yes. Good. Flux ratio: 0.95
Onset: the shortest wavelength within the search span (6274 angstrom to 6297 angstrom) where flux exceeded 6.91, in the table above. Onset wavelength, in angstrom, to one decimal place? 6275.5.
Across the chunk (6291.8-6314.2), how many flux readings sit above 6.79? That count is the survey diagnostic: 6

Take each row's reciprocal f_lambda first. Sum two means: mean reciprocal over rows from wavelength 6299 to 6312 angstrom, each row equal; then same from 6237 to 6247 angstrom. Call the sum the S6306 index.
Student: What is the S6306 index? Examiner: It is 0.295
